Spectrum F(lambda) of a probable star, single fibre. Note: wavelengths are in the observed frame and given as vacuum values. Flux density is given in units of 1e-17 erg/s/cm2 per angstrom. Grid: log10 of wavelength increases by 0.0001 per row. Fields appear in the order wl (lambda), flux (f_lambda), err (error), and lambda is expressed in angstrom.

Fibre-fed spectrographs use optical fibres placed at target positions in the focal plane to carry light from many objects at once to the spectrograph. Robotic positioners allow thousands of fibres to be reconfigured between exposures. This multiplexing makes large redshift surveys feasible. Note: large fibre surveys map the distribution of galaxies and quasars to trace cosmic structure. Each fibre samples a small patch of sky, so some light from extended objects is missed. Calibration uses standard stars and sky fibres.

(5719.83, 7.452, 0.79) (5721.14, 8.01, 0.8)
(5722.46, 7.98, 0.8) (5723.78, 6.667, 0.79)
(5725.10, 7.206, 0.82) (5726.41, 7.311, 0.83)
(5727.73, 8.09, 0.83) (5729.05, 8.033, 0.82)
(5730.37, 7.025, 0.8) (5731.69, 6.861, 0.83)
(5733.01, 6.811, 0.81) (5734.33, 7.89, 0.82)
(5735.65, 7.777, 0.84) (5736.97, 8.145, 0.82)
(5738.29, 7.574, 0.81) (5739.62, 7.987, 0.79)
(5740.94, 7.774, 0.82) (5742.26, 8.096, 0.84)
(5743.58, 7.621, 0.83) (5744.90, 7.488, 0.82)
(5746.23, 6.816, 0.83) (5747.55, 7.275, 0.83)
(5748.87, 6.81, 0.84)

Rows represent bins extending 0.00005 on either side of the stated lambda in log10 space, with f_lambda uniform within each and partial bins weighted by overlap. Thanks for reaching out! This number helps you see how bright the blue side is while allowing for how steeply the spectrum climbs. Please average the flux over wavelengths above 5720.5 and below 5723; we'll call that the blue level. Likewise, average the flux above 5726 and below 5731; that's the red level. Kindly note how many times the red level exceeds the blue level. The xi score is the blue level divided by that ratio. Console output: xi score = 8.4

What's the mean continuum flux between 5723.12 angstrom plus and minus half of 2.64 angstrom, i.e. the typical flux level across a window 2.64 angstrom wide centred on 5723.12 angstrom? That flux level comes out 7.3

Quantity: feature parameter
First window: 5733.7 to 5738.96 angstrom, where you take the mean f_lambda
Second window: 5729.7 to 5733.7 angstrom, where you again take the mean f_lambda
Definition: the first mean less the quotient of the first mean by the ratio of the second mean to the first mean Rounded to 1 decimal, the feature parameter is -1.1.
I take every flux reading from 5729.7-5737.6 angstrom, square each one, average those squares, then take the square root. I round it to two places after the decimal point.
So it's 7.44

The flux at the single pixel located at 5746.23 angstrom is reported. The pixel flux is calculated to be 6.816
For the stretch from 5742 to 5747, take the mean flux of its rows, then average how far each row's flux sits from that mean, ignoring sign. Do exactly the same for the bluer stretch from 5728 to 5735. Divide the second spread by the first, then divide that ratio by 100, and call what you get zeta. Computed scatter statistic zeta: 0.014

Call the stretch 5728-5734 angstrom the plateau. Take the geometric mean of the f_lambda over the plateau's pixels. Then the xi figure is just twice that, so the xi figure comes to 14.3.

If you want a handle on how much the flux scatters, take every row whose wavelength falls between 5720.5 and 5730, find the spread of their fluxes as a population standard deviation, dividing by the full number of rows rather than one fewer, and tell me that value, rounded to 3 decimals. 0.514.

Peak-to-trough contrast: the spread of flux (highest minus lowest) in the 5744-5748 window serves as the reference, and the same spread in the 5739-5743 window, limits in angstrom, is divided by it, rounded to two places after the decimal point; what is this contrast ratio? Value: 0.48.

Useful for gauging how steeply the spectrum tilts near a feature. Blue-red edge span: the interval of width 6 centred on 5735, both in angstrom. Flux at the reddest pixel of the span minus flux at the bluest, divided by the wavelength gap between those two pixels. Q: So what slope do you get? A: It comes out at 0.34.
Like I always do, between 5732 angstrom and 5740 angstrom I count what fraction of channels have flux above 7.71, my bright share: 0.67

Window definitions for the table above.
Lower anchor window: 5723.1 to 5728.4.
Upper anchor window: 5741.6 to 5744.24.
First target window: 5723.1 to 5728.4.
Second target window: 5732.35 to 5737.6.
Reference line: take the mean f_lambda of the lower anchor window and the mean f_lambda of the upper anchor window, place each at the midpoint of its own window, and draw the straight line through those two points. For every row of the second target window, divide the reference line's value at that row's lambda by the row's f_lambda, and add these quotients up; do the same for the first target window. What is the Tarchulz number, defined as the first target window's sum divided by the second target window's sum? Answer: 1.01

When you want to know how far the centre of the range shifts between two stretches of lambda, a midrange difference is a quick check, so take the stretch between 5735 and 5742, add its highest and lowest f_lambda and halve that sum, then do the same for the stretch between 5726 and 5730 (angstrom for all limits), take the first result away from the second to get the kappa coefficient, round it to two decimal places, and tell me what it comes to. -0.16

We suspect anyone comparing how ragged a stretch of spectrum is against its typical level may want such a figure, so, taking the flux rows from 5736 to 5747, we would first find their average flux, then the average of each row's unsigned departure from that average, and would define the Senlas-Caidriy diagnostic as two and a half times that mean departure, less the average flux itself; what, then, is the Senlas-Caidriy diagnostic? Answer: -6.9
